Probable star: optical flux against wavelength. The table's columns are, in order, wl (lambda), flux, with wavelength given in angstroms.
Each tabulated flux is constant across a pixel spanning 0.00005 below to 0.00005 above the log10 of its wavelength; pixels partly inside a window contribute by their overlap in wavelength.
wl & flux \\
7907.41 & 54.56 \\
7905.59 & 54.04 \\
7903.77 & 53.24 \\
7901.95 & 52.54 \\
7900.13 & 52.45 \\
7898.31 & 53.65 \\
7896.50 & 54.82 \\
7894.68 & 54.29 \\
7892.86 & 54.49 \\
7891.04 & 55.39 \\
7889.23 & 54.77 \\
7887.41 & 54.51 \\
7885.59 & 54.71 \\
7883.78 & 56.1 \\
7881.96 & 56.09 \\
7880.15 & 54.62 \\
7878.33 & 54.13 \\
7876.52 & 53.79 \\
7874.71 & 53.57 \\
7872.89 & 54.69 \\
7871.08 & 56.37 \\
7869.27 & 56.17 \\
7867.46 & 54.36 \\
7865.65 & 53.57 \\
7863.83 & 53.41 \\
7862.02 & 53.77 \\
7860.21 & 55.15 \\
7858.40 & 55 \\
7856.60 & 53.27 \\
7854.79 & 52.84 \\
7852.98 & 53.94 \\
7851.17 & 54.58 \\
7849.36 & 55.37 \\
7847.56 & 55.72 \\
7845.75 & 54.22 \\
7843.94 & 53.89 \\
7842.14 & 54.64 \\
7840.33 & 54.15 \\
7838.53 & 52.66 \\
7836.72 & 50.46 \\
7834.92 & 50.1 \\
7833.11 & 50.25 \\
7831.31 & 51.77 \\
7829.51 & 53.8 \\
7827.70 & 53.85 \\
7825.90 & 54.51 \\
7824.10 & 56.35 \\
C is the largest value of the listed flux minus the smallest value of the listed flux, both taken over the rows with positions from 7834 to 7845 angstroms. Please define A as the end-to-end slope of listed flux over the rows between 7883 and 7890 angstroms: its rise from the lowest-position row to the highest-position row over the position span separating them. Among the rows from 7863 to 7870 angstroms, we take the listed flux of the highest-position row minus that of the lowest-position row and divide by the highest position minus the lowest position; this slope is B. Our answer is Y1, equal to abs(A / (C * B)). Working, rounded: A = -0.24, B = 0.5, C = 4.5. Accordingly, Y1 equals 0.1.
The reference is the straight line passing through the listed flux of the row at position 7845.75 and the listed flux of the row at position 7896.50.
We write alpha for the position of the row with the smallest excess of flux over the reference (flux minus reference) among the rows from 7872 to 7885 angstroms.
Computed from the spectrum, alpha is 7874.71 angstroms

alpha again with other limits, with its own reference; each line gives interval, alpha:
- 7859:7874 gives 7863.83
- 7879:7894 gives 7892.86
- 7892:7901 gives 7900.13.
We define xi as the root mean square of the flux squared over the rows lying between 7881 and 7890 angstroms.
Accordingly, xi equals 3053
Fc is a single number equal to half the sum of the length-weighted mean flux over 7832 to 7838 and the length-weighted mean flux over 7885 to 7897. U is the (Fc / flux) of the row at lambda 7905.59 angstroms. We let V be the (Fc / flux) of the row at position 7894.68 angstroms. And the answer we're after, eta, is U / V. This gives 1.00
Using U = 0.97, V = 0.968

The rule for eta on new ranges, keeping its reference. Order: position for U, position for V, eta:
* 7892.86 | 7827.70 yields 0.99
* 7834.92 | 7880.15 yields 1.09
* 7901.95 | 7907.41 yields 1.04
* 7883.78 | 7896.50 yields 0.98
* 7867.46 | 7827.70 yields 0.99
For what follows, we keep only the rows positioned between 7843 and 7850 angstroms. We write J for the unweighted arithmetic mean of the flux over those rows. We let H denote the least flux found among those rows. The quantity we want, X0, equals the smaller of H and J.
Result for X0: 53.9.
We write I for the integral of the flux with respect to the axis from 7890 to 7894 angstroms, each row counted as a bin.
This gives 220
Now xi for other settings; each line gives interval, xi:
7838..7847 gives 2908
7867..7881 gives 2996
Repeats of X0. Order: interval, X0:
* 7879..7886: 54.6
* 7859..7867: 53.4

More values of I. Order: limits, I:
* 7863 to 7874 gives 602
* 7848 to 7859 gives 597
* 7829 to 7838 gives 461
